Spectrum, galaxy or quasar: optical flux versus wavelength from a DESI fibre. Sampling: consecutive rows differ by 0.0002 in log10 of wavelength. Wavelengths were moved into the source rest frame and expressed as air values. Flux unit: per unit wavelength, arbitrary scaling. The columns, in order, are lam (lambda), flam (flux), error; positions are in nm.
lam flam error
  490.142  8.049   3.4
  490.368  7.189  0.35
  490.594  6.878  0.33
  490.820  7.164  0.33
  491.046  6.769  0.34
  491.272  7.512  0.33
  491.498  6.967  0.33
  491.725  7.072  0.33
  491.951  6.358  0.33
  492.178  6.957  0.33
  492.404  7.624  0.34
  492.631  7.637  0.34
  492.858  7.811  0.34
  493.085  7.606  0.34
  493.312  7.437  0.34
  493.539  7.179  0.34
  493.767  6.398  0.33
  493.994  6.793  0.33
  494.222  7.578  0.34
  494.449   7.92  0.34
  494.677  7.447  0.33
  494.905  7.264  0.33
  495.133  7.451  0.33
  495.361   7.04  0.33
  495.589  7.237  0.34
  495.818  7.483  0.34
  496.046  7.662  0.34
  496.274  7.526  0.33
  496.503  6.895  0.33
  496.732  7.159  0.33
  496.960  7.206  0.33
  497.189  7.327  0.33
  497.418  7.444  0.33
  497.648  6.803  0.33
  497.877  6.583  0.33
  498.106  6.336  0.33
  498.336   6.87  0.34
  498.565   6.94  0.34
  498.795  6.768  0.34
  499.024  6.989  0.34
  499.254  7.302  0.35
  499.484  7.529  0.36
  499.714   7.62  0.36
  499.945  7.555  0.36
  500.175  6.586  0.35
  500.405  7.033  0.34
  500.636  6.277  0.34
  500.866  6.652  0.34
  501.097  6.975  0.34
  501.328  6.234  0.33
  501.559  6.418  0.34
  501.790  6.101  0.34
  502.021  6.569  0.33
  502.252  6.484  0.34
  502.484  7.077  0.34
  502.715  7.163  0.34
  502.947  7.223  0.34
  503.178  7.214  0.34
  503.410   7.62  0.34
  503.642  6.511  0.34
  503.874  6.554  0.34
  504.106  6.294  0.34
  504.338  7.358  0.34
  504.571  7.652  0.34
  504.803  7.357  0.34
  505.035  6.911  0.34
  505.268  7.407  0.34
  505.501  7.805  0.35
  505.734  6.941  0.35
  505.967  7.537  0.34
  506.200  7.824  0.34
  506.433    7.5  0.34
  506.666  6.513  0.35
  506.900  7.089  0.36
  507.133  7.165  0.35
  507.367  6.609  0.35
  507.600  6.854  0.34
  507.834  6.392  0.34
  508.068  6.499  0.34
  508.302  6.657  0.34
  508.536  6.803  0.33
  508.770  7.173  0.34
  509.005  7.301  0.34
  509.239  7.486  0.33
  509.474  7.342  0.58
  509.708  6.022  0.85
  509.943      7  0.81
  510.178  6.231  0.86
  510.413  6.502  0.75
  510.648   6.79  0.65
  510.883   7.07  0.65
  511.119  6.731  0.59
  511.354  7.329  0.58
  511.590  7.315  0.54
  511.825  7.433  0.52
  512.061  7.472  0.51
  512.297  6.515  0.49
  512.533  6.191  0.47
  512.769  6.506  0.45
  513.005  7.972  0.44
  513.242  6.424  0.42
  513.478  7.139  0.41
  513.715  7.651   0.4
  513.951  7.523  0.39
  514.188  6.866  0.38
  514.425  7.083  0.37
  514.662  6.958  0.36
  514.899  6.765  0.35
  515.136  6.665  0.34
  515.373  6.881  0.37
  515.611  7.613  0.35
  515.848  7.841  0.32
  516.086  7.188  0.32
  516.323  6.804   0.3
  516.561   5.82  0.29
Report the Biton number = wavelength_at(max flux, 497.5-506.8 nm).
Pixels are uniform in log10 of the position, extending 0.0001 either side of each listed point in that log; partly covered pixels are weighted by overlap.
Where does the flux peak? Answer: 506.200 nm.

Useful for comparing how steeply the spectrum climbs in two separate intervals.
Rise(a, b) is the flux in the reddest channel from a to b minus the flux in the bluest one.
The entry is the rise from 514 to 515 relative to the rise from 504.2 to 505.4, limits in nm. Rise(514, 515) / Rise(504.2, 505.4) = -2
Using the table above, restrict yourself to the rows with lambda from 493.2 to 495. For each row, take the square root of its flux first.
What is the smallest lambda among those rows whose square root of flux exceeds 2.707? 493.312 nm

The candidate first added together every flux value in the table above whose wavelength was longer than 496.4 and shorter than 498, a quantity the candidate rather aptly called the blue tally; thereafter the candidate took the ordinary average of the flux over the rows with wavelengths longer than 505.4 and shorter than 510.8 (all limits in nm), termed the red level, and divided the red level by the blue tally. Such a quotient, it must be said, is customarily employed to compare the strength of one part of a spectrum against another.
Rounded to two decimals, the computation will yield 0.14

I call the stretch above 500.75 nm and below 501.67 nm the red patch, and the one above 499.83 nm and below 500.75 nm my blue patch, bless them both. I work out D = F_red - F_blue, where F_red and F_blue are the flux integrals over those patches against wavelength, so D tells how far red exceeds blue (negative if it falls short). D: -0.3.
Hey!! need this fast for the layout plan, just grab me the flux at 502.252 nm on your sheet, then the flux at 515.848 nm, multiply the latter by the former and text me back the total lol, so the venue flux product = 51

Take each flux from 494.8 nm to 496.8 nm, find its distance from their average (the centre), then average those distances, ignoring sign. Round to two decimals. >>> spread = 0.20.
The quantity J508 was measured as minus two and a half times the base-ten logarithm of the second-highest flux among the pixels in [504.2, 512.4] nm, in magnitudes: -2.23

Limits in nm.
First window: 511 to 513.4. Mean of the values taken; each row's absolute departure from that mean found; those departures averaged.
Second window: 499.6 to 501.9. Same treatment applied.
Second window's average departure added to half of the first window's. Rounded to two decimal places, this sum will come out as 0.70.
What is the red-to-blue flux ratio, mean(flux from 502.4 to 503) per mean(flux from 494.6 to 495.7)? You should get 0.98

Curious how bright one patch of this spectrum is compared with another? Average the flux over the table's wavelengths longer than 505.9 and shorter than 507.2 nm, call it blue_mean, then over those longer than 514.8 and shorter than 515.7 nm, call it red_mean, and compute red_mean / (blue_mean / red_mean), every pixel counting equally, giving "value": 6.7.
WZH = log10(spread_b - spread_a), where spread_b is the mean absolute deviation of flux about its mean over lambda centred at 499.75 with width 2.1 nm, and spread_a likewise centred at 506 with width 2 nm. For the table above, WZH -2.01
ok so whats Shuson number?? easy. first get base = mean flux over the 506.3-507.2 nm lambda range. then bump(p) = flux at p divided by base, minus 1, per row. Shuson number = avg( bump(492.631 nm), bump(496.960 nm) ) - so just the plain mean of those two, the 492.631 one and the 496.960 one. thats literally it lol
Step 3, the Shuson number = 0.05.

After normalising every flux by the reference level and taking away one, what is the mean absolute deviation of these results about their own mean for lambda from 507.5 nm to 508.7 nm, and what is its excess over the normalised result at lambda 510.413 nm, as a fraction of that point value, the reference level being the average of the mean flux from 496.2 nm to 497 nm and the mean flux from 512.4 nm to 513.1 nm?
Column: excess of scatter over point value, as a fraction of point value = -1.3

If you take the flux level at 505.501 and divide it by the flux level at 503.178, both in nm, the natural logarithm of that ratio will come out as 0.079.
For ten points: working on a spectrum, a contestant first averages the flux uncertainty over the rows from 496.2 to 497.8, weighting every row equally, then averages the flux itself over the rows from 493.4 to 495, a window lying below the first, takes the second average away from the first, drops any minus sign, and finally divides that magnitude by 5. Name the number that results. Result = 1.38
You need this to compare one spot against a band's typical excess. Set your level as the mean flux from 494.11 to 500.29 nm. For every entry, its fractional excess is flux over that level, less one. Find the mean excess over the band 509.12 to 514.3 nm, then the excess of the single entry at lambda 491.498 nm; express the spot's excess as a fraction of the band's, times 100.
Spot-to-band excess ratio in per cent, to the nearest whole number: 105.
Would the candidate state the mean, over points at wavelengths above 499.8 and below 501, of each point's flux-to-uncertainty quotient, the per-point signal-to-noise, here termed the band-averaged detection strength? 19.7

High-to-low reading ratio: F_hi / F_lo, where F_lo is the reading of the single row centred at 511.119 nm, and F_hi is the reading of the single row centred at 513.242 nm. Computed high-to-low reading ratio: 0.95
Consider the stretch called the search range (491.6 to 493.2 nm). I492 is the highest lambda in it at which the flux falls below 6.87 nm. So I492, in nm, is 491.951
